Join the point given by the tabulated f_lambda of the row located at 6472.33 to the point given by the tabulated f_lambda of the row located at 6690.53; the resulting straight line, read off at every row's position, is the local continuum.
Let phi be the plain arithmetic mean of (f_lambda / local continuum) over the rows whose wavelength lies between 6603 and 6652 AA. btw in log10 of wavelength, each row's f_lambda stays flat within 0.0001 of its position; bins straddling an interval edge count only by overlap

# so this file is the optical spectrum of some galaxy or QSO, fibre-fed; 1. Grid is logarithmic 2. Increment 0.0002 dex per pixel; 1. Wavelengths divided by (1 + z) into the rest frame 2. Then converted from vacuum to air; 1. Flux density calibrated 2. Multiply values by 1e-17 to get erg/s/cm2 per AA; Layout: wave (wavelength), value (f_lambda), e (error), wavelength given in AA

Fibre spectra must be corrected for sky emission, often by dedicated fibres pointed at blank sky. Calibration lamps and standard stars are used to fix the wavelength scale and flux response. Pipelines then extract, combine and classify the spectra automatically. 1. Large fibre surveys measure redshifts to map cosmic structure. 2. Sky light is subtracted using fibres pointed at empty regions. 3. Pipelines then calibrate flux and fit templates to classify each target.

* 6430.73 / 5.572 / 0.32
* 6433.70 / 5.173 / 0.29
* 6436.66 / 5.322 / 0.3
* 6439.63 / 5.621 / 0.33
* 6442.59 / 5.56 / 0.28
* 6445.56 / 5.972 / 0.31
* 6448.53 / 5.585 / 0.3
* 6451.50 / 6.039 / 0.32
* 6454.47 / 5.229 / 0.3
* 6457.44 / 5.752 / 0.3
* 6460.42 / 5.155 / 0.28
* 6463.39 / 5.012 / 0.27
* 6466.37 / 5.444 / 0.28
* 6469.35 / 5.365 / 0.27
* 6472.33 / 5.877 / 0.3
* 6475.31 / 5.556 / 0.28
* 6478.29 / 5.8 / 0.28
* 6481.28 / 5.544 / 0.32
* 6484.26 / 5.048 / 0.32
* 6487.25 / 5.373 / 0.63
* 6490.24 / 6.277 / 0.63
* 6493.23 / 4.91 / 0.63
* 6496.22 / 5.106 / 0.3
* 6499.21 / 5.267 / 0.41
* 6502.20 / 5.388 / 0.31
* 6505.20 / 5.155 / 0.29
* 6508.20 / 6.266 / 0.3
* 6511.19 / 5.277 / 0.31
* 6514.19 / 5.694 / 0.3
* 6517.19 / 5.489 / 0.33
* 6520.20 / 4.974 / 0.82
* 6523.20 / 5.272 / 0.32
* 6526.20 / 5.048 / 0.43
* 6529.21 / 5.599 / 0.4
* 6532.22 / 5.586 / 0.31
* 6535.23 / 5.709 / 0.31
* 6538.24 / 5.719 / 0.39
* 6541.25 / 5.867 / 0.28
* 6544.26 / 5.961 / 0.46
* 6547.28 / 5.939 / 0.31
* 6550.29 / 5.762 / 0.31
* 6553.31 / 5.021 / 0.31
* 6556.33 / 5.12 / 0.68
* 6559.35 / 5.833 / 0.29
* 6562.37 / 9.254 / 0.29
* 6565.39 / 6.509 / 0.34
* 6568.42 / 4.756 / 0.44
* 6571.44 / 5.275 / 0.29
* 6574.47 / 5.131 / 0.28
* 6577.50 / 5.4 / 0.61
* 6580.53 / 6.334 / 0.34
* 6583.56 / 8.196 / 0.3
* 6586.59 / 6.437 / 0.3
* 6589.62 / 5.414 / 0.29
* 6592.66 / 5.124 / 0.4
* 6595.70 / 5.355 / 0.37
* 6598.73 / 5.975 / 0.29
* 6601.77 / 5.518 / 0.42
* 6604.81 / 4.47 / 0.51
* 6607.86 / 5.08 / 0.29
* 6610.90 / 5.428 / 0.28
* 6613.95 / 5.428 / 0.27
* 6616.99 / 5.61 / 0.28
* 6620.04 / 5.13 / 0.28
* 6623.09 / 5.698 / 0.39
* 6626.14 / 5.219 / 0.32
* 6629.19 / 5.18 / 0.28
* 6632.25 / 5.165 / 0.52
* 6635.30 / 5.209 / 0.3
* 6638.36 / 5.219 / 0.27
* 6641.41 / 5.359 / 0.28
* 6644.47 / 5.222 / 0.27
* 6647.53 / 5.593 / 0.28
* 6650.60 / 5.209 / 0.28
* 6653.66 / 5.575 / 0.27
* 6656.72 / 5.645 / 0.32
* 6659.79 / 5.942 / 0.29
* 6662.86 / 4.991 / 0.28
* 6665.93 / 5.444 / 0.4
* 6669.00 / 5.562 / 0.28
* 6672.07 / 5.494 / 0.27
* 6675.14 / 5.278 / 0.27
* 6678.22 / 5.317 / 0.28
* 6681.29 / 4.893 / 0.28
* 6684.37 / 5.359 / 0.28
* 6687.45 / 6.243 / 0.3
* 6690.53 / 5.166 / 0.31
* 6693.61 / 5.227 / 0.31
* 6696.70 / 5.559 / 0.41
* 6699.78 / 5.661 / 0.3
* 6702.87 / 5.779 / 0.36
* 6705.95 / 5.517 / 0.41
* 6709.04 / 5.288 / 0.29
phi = 0.98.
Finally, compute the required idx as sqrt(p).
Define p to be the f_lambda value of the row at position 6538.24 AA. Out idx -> 2.39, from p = 5.719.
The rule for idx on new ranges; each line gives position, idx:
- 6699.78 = 2.38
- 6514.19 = 2.39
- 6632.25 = 2.27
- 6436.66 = 2.31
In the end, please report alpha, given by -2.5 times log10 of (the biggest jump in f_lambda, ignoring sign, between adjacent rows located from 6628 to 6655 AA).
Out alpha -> 1.0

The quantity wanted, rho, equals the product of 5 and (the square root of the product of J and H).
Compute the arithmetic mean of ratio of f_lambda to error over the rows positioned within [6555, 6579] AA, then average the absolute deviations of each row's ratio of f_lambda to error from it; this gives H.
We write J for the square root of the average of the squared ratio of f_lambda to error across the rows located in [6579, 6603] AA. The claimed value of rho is 53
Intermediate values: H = 5.8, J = 19.0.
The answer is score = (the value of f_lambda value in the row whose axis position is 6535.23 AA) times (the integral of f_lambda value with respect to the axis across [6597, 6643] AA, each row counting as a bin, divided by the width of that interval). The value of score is 30.3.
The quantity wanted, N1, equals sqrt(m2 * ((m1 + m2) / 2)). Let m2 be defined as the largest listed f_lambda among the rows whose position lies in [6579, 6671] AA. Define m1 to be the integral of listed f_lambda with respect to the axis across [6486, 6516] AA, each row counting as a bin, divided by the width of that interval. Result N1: 7.5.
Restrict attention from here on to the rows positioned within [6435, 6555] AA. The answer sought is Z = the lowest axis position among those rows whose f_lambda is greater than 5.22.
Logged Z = 6436.66 AA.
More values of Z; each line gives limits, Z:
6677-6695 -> 6678.22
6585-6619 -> 6586.59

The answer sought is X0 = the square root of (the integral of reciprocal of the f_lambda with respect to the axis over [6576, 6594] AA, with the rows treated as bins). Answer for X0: 1.73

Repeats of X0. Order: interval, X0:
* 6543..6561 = 1.79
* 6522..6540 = 1.81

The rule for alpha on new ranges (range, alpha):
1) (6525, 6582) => -1.3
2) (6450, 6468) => 0.2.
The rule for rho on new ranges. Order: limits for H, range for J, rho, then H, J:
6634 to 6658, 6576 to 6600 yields 20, 0.9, 18.6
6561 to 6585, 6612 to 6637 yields 47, 5.2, 17.2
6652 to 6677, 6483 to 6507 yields 25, 1.8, 13.9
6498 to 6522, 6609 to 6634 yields 38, 3.2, 17.5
